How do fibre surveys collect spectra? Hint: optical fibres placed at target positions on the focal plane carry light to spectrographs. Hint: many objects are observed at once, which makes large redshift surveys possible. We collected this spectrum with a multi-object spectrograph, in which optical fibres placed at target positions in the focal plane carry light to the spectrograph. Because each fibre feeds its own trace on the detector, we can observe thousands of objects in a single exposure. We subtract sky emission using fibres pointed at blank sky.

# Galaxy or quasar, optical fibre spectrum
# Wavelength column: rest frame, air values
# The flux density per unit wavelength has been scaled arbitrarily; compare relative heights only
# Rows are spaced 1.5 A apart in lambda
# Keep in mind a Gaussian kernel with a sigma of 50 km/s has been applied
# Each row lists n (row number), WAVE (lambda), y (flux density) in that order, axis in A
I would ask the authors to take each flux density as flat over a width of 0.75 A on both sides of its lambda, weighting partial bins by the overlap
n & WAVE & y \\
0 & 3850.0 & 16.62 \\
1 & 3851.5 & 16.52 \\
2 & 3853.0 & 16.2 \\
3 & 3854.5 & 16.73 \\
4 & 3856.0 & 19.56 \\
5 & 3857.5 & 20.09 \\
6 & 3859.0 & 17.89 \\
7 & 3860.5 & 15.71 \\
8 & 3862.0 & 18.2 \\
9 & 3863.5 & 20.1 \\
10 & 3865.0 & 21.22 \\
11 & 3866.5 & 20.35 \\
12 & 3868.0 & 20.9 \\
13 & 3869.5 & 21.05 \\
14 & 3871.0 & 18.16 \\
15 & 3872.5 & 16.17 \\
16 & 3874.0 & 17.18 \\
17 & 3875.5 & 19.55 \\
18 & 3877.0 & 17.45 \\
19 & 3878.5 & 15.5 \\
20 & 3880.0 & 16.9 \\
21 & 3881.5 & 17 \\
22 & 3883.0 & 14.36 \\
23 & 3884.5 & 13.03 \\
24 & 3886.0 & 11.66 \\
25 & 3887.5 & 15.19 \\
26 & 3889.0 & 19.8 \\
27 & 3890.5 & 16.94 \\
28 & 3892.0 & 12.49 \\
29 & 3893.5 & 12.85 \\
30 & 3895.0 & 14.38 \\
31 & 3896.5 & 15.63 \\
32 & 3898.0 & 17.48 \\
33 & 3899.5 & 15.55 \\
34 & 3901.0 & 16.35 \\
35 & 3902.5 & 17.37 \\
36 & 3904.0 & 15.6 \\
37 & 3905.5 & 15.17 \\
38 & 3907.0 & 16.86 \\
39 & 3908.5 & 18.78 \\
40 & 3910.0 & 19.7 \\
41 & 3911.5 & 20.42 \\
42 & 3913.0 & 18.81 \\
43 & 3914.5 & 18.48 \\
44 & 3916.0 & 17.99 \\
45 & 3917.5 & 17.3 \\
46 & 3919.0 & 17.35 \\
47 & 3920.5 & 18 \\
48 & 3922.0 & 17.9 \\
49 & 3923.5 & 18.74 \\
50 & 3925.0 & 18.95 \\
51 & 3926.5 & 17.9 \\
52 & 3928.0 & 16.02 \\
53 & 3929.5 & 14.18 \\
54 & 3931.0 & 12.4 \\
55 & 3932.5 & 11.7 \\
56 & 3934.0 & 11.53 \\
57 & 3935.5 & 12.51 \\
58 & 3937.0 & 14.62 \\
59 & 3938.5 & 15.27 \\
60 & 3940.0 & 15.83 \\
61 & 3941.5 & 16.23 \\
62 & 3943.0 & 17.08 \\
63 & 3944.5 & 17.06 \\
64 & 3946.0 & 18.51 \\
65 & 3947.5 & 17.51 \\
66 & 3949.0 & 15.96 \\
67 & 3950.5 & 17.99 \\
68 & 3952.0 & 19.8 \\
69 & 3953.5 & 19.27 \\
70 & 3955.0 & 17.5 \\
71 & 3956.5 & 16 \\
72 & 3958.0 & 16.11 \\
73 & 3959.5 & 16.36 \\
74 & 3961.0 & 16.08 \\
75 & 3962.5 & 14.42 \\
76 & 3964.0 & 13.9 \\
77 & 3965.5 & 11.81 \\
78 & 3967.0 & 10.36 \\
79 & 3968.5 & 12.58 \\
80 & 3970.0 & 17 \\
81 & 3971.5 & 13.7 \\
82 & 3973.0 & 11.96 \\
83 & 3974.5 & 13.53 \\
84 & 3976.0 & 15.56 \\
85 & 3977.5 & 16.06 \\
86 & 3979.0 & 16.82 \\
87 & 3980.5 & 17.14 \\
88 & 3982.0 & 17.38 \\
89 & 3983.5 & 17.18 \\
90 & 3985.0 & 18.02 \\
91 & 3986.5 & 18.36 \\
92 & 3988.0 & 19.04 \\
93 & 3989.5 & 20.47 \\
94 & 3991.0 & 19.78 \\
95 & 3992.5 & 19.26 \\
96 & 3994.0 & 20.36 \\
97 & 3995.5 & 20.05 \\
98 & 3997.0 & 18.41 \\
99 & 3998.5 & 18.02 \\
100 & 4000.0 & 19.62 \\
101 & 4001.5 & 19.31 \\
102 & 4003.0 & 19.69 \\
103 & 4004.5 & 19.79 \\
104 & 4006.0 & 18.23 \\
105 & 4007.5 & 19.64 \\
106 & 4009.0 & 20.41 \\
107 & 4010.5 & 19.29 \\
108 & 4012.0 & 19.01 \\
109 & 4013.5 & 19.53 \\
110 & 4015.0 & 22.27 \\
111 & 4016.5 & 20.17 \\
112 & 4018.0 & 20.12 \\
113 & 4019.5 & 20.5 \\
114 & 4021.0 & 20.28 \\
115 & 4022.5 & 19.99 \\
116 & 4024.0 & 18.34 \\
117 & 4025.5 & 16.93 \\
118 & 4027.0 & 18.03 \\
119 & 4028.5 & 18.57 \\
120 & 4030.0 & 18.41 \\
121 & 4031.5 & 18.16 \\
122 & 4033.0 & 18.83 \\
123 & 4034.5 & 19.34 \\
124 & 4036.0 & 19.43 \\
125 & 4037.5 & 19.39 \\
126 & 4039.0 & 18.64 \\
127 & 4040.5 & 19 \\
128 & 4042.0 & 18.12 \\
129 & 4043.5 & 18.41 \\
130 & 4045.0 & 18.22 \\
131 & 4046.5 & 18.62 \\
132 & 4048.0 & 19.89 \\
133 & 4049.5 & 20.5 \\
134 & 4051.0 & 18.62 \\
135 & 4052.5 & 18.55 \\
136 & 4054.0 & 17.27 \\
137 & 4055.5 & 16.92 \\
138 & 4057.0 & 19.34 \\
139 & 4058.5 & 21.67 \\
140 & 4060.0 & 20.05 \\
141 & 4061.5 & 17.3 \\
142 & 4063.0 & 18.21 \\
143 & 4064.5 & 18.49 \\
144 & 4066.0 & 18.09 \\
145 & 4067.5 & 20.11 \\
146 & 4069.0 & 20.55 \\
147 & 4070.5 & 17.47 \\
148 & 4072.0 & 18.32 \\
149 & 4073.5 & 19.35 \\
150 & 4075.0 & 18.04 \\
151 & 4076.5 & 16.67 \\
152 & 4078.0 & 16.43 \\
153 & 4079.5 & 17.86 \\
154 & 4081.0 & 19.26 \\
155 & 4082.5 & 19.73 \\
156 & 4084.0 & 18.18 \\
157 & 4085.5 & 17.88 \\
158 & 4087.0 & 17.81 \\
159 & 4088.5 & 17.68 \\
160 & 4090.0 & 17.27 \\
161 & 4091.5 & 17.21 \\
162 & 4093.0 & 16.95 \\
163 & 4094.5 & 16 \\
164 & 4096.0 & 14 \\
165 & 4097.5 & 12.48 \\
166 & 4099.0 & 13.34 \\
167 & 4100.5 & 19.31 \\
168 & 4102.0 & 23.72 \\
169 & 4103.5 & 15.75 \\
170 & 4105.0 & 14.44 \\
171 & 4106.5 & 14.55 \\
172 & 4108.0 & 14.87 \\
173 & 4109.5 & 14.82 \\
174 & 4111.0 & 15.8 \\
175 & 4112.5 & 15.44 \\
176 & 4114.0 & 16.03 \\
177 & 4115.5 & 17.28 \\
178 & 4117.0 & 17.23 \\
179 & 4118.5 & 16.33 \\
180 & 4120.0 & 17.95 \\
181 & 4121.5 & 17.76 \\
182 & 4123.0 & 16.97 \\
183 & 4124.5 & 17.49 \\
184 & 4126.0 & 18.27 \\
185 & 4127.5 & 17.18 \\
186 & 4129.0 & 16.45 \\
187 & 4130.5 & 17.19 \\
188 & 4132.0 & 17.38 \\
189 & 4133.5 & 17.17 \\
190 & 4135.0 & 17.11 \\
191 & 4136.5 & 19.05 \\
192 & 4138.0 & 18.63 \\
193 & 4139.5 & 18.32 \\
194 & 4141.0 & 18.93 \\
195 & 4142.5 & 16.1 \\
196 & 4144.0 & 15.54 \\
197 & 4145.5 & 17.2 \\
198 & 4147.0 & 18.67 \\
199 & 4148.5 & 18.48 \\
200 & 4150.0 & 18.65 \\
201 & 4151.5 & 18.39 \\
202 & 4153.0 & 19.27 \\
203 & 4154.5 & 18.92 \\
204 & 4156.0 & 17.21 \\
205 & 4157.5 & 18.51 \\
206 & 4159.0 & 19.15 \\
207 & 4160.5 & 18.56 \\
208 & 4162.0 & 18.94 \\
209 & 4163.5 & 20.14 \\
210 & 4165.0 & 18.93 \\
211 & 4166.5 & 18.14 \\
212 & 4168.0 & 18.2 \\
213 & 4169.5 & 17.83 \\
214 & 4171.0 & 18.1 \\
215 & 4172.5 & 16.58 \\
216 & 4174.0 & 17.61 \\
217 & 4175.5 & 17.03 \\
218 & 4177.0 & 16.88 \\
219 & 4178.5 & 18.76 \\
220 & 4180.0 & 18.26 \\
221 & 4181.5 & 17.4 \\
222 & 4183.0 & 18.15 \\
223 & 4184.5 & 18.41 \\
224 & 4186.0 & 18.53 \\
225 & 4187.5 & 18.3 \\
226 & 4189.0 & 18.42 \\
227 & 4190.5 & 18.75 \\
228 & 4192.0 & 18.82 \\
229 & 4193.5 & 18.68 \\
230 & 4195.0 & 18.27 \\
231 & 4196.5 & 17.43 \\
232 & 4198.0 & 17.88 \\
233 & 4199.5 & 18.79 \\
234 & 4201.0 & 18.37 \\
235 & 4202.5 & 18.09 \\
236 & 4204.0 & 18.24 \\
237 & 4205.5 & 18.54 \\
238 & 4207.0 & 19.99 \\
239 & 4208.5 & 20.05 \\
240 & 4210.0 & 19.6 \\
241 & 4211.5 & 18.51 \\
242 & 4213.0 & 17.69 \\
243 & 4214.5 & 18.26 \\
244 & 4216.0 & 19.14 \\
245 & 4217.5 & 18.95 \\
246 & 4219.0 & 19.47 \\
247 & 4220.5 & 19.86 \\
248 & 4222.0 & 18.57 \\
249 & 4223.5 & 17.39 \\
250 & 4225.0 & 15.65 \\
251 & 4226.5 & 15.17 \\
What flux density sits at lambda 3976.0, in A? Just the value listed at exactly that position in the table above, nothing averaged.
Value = 15.56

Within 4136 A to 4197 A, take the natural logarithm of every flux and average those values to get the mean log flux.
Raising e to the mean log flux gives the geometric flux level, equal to 18.2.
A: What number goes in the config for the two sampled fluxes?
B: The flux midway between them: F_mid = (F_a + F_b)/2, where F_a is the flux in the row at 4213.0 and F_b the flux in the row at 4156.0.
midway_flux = 17.45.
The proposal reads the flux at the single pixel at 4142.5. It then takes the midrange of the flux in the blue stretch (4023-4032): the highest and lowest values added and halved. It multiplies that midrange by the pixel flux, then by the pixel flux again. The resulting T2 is 4601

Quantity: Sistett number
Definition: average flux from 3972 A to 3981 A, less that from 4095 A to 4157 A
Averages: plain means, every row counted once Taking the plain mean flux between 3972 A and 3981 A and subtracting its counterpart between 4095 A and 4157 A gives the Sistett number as -2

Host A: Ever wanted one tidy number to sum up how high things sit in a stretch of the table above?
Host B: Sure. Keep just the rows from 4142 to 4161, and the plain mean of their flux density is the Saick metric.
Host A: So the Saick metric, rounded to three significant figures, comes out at 18.1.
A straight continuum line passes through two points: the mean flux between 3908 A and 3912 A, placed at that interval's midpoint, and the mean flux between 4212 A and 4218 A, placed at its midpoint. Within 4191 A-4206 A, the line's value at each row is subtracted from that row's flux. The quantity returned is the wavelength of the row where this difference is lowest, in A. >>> 4196.5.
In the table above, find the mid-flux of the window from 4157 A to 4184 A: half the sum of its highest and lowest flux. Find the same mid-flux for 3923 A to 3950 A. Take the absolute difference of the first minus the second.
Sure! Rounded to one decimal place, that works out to 3.1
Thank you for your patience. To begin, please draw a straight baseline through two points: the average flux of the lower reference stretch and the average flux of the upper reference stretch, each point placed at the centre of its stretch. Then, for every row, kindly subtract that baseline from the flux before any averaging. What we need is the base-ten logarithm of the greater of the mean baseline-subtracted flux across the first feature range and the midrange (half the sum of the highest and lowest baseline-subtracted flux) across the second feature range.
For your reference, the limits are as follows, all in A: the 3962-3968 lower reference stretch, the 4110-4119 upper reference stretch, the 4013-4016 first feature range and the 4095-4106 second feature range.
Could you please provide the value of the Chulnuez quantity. 0.85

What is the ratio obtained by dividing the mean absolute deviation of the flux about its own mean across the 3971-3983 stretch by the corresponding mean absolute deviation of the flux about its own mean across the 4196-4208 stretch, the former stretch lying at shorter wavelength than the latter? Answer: 3.2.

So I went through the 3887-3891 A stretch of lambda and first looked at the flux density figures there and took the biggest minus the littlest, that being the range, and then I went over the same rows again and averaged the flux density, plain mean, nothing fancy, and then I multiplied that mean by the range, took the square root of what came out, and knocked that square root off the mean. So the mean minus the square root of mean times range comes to 8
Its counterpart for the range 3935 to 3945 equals 7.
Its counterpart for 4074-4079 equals 12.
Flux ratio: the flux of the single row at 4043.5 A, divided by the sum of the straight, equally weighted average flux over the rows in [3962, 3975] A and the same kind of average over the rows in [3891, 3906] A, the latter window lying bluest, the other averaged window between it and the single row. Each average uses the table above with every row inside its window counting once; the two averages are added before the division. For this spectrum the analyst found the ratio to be 0.65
